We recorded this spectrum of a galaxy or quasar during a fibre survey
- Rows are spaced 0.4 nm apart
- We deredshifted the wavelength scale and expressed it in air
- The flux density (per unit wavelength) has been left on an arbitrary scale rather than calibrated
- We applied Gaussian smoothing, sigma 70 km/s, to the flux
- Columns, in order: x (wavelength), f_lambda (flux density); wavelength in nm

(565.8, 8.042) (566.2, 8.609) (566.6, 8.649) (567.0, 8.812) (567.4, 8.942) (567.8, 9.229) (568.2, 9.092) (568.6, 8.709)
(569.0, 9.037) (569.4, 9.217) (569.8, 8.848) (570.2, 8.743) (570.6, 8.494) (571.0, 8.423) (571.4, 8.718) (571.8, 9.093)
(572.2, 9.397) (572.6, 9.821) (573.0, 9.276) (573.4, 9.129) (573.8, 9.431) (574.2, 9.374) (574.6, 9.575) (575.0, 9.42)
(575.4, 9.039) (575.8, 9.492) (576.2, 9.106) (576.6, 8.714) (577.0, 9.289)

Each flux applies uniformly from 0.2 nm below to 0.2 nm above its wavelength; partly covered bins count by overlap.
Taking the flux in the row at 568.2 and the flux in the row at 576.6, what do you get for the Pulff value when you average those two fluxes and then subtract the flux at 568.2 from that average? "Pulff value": -0.19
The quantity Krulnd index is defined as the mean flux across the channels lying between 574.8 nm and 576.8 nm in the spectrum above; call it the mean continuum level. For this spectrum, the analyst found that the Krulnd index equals 9.2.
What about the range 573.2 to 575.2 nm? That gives 9.4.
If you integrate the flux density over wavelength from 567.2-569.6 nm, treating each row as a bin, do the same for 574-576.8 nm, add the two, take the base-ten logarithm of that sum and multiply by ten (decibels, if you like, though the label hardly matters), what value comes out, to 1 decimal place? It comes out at 16.8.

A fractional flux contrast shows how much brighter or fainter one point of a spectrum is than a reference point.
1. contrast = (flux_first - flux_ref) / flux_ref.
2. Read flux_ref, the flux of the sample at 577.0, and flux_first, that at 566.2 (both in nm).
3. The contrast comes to -0.073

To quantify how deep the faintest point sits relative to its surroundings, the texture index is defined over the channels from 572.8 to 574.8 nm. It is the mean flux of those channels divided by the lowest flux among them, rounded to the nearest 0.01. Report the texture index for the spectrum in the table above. 1.02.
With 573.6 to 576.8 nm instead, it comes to 1.06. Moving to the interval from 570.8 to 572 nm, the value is 1.04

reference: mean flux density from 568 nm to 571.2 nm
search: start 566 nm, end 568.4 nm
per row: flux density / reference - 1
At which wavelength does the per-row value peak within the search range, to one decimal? 567.8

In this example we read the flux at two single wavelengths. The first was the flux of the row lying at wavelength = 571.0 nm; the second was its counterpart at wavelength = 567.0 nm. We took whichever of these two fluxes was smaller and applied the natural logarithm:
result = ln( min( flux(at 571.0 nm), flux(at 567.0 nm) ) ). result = 2.13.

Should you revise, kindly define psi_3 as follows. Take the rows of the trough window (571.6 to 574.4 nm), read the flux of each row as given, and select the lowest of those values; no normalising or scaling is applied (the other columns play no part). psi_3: 9.093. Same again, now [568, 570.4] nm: 8.709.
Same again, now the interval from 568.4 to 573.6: 8.423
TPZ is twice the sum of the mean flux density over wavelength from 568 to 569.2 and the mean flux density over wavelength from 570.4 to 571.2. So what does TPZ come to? 34.8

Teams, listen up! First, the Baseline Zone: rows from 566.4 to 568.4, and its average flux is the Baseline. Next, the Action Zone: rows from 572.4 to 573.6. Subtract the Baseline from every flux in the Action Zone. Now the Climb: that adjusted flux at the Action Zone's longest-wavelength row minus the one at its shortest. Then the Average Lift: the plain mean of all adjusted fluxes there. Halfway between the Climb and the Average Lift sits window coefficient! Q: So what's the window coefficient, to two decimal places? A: -0.11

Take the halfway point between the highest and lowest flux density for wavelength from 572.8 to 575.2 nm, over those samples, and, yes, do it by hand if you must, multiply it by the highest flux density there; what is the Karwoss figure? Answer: 89.5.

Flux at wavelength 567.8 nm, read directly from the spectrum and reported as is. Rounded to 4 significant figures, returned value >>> 9.229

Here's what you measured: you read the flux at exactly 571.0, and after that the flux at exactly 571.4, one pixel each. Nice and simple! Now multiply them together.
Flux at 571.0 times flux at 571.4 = 73.4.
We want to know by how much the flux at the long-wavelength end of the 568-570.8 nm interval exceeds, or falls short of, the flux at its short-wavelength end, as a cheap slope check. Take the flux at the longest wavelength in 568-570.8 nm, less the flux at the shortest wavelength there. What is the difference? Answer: -0.6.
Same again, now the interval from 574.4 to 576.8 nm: -0.9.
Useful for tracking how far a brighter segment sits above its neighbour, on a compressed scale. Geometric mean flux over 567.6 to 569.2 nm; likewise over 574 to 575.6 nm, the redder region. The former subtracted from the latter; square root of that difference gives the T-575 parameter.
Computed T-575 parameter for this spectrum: 0.6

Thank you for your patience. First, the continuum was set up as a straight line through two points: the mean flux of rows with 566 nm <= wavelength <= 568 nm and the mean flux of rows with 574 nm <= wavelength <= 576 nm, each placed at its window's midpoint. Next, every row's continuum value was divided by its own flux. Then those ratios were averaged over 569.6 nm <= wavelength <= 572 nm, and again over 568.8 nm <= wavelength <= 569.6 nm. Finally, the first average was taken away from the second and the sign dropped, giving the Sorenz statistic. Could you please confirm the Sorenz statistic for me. 0.059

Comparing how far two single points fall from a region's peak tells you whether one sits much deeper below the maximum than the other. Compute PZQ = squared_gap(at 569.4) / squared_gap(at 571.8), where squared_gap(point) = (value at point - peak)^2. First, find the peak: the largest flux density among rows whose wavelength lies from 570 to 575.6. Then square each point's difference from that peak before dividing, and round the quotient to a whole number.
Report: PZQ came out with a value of 1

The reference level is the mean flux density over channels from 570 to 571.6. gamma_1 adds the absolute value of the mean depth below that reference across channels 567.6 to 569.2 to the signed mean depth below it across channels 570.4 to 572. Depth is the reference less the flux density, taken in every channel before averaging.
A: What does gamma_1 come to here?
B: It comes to 0.3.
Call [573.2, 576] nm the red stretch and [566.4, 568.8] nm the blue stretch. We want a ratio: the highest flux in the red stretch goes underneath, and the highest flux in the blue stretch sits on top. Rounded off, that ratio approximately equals 0.96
